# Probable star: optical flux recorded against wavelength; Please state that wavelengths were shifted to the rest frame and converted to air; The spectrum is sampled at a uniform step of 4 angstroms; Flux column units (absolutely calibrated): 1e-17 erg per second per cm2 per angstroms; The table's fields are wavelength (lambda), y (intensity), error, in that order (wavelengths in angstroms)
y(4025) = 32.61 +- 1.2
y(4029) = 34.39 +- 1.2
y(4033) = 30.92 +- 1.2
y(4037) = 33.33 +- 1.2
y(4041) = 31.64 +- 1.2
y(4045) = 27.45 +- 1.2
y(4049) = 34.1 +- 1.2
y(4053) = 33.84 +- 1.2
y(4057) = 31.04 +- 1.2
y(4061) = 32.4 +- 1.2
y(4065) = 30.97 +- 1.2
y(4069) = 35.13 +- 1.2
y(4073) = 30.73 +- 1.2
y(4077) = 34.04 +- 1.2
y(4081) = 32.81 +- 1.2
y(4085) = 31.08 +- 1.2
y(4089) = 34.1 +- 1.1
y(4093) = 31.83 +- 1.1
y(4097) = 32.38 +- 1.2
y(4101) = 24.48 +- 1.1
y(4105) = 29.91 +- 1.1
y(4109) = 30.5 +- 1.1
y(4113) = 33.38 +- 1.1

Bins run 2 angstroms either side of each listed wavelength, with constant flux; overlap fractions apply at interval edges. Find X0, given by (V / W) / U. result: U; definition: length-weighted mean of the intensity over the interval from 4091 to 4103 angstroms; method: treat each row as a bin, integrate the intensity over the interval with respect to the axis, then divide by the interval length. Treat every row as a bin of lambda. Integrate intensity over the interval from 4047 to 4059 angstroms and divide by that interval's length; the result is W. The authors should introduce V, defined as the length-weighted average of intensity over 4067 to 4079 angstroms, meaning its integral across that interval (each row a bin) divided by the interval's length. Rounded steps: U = 29.6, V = 33.3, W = 33.0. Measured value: 0.0341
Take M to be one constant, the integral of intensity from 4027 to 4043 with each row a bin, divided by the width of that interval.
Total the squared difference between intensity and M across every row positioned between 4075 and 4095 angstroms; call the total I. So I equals 7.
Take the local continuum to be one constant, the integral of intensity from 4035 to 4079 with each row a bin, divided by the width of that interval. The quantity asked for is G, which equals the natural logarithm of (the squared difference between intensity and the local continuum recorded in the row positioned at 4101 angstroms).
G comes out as 4.10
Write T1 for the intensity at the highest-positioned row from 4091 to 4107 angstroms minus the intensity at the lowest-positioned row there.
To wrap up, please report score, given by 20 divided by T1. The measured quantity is -10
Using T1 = -1.9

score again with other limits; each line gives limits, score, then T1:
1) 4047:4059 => -7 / -3.1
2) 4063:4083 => 11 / 1.8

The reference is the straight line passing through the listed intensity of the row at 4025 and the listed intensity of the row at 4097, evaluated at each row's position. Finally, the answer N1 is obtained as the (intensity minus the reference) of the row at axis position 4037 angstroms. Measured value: 0.8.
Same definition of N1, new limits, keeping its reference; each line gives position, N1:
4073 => -1.7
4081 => 0.4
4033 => -1.7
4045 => -5.1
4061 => -0.1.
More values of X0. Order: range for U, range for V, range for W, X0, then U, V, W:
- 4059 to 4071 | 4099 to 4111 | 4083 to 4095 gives 0.0267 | 32.8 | 28.3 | 32.3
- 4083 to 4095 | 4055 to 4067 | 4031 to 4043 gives 0.0304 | 32.3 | 31.5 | 32.0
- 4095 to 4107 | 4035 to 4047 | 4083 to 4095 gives 0.0329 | 28.9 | 30.8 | 32.3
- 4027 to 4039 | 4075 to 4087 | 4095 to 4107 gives 0.0343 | 32.9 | 32.6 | 28.9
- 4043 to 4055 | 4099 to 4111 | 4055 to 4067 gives 0.0283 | 31.8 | 28.3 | 31.5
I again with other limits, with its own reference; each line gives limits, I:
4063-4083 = 15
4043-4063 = 33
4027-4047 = 34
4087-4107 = 75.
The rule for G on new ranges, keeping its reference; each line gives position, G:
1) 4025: -2.00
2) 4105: 1.69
